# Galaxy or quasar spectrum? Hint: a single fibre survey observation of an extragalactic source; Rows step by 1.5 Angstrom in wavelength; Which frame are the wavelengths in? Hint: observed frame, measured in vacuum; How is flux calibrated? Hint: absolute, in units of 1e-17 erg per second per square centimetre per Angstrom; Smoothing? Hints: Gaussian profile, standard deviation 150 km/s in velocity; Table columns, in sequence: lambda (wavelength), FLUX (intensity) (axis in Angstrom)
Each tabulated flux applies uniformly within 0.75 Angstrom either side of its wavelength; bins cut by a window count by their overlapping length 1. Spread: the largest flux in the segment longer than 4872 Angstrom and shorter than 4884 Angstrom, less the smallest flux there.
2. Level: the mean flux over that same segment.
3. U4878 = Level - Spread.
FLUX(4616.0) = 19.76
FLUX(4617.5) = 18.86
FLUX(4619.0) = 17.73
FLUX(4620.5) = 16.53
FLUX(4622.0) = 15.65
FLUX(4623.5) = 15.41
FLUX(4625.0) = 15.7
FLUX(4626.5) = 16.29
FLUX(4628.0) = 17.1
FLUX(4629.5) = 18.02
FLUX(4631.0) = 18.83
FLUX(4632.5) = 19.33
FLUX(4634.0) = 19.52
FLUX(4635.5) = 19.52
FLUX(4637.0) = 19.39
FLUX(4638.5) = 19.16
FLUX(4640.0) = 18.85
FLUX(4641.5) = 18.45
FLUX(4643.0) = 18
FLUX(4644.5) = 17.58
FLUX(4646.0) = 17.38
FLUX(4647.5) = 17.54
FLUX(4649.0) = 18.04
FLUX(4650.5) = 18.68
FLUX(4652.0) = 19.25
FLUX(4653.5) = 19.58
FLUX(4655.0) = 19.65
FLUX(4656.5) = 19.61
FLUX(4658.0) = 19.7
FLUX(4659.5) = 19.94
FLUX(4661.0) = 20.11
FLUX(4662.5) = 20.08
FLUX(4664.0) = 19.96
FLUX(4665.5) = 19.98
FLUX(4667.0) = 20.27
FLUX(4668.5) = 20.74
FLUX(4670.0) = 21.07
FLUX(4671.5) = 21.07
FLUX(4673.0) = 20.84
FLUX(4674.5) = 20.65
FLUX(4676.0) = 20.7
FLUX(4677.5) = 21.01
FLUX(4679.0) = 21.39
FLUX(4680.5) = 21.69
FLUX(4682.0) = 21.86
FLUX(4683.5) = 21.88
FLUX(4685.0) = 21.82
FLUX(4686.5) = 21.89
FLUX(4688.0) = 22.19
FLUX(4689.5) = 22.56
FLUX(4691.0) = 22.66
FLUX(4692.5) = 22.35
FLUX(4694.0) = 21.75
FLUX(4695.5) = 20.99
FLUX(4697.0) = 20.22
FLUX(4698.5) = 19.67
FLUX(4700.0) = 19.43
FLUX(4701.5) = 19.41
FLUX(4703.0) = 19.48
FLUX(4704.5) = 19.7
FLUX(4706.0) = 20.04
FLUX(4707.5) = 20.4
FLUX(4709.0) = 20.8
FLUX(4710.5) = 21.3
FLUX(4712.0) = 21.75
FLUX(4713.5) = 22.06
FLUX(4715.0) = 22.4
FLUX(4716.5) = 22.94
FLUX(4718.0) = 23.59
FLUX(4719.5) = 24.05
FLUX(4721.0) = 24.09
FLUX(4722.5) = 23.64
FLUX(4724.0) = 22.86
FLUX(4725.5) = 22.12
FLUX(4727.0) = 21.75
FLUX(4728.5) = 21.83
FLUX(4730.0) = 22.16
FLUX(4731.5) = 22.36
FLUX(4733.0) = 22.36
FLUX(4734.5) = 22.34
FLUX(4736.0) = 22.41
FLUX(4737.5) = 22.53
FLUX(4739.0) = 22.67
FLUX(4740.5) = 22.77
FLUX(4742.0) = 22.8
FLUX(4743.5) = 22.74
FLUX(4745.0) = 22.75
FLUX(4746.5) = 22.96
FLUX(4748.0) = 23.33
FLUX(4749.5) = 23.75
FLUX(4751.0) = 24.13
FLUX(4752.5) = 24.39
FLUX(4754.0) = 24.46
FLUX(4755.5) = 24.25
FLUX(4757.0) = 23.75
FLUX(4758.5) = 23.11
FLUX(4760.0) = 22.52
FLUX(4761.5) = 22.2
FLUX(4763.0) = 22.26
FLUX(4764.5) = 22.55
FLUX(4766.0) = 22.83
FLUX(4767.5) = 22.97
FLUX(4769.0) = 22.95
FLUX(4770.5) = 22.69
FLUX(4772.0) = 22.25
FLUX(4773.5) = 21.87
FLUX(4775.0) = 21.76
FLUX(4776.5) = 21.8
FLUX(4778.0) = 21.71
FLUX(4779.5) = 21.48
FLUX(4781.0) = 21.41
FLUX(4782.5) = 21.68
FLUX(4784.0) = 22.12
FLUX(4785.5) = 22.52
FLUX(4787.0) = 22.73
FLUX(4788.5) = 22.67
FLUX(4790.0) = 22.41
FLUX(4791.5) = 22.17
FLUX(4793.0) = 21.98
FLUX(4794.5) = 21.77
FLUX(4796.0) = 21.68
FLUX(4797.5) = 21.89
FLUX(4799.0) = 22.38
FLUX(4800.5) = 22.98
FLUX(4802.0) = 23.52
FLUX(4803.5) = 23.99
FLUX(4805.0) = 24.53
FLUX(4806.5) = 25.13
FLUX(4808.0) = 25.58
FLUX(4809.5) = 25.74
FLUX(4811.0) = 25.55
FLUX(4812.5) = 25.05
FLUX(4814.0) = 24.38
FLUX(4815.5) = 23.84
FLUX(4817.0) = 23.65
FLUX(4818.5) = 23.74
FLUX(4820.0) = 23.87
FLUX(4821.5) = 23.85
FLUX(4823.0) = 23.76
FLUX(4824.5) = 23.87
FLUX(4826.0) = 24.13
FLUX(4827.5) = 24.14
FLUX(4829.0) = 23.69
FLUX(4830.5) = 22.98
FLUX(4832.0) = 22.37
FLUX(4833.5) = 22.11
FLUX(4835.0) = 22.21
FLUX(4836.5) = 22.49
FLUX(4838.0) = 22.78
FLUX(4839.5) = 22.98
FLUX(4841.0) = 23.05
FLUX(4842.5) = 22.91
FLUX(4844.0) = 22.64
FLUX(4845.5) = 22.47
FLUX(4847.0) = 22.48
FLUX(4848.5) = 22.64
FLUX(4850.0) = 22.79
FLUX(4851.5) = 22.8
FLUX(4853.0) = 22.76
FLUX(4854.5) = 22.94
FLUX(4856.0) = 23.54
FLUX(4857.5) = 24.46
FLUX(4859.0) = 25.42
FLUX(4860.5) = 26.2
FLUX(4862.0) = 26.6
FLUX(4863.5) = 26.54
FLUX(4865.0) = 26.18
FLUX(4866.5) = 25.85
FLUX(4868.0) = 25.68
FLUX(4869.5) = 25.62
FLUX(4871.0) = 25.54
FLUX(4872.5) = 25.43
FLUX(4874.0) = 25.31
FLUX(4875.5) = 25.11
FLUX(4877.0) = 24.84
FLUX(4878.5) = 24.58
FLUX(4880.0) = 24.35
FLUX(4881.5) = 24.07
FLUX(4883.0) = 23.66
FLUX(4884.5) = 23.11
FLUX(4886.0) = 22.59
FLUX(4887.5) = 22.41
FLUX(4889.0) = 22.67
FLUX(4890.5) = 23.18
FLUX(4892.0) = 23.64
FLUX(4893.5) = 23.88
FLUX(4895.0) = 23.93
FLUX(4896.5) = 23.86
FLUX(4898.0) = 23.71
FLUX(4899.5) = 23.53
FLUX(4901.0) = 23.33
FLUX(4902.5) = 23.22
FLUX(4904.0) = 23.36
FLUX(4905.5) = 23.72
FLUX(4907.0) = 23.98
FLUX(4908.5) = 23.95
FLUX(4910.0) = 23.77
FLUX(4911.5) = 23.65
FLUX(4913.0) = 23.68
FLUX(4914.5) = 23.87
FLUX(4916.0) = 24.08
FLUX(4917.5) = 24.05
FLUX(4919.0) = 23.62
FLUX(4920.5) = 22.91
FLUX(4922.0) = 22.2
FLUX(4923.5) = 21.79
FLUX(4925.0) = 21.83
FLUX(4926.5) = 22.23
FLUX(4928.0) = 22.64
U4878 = 22.9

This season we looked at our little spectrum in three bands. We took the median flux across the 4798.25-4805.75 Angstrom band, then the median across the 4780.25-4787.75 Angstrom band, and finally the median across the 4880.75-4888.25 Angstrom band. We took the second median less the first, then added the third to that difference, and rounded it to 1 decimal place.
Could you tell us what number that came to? 21.7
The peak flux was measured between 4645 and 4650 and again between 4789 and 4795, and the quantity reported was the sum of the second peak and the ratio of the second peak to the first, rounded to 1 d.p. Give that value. 23.7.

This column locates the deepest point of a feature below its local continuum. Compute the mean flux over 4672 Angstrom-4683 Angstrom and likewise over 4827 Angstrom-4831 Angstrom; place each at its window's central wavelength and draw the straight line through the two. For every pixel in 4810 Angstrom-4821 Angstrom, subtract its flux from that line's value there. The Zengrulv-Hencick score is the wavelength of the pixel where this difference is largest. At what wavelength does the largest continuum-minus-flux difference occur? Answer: 4817.0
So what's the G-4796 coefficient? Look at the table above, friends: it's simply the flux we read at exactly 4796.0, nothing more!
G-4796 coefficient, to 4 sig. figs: 21.68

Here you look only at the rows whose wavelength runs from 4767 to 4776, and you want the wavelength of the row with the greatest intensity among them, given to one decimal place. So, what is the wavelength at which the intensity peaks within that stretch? 4767.5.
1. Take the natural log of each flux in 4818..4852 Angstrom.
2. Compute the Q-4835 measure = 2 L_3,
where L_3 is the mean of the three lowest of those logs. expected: 6.20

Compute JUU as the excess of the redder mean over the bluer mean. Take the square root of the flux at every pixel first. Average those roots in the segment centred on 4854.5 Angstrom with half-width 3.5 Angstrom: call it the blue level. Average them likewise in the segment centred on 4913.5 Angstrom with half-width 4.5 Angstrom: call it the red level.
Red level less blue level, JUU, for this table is 0.06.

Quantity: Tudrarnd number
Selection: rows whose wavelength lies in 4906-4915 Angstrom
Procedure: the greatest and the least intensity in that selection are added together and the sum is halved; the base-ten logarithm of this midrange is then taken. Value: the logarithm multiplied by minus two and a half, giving -3.44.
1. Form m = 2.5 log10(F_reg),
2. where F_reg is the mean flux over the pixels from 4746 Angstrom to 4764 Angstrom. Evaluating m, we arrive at 3.42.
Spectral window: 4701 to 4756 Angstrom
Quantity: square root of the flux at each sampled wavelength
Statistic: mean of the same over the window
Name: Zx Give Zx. 4.73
